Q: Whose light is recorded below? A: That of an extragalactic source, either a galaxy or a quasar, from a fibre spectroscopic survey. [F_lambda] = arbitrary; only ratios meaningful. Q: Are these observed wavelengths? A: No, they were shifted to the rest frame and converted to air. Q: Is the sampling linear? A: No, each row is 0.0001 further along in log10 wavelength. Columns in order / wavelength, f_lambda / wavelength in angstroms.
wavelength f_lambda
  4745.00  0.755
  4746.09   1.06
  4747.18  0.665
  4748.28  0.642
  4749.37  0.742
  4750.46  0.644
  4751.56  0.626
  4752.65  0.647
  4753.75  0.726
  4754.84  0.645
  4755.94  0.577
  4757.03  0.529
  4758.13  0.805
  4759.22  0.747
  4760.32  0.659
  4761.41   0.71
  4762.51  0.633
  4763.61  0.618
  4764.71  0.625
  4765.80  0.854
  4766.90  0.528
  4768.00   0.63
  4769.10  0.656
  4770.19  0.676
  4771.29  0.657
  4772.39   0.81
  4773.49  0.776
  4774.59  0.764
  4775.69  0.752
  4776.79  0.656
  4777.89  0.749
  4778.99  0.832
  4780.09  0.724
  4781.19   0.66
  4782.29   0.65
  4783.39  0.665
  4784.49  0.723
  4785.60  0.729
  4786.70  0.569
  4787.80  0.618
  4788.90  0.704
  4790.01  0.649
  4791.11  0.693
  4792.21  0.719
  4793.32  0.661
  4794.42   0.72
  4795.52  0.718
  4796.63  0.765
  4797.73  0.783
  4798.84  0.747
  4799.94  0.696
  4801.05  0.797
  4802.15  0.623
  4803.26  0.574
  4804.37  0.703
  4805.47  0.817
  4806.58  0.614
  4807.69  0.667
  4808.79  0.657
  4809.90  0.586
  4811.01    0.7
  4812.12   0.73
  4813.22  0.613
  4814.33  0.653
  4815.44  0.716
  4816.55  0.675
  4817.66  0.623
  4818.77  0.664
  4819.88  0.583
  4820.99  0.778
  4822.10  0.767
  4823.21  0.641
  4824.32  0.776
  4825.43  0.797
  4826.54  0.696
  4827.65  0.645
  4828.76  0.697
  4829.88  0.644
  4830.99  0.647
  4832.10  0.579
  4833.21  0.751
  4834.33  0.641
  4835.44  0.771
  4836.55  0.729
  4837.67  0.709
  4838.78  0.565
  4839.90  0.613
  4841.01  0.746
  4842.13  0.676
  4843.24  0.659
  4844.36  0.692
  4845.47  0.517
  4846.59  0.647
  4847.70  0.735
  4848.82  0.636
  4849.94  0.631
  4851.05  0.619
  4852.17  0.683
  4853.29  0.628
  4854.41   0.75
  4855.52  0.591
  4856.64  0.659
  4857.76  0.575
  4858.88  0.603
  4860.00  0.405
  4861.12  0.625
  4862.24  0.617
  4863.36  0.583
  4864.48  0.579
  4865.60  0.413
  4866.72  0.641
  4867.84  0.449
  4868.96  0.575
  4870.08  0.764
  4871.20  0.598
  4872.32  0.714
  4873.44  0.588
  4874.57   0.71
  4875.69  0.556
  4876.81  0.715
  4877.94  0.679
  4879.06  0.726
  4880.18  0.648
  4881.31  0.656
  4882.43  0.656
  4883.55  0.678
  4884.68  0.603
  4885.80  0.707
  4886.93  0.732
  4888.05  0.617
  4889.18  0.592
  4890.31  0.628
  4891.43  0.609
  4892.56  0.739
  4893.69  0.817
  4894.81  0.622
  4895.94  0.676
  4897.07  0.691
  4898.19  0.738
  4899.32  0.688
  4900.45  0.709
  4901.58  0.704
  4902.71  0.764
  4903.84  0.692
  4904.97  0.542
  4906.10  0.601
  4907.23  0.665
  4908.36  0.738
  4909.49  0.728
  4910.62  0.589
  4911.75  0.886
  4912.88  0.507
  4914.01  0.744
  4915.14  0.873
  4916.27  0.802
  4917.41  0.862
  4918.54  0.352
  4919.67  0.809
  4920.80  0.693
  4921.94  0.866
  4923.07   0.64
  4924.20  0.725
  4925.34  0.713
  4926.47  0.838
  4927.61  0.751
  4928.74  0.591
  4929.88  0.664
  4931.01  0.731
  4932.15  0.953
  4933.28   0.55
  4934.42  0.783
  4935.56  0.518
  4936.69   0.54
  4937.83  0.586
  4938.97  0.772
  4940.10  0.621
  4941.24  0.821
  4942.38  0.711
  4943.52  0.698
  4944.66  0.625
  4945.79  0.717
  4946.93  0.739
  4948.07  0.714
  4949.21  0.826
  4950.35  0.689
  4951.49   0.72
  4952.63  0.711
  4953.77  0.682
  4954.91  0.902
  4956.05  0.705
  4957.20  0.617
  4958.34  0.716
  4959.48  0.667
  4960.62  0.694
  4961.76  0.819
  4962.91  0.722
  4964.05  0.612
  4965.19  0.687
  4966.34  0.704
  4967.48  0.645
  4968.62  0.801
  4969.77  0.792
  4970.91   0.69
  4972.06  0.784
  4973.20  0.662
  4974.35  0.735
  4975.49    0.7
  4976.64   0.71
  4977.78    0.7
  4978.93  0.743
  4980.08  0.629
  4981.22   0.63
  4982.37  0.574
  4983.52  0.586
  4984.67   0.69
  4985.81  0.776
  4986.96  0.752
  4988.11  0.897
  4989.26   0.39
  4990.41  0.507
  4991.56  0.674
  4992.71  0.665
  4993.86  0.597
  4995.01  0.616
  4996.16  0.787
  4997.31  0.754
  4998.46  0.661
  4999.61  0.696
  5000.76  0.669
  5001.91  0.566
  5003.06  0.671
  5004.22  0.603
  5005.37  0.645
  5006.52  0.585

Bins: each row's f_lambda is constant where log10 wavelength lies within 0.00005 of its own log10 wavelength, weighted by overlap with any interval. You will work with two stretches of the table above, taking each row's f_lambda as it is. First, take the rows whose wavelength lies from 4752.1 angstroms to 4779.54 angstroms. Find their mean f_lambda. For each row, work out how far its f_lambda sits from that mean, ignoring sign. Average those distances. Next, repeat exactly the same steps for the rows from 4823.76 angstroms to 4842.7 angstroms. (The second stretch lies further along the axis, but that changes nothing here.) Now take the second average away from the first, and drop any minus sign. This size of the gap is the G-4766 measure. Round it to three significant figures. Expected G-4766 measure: 0.0171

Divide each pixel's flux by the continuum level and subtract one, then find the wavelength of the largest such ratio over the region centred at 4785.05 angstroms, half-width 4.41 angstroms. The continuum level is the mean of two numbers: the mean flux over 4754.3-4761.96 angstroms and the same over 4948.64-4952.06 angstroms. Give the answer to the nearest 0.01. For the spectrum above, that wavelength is 4785.60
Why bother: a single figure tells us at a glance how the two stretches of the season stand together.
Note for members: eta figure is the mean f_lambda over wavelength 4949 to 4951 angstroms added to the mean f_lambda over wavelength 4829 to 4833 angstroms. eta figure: 1.38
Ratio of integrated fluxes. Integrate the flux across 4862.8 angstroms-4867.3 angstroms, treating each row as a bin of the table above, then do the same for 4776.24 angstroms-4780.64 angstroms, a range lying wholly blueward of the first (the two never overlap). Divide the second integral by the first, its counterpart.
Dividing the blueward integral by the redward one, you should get 1.31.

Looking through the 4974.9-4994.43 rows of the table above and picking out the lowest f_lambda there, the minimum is 0.39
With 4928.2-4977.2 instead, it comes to 0.518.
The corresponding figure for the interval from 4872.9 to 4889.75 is 0.556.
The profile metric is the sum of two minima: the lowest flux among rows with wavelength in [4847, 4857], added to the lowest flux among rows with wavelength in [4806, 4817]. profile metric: 1.18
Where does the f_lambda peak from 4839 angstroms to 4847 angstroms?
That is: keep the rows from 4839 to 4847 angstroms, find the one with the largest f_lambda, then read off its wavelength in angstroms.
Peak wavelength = 4841.01 angstroms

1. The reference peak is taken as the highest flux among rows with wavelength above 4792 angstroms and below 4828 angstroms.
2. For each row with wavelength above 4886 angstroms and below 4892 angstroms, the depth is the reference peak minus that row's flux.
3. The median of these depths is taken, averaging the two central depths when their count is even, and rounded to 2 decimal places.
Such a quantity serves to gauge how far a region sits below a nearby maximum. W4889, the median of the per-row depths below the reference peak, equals 0.20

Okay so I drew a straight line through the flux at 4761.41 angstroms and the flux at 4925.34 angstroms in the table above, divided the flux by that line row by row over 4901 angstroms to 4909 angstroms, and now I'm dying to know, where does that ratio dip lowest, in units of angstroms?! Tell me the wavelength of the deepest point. 4904.97 angstroms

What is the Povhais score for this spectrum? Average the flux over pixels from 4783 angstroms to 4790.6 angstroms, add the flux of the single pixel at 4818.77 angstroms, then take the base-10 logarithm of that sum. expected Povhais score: 0.124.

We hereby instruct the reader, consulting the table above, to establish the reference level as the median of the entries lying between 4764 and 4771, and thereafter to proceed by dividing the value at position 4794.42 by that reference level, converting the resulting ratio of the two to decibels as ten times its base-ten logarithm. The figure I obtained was 0.5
